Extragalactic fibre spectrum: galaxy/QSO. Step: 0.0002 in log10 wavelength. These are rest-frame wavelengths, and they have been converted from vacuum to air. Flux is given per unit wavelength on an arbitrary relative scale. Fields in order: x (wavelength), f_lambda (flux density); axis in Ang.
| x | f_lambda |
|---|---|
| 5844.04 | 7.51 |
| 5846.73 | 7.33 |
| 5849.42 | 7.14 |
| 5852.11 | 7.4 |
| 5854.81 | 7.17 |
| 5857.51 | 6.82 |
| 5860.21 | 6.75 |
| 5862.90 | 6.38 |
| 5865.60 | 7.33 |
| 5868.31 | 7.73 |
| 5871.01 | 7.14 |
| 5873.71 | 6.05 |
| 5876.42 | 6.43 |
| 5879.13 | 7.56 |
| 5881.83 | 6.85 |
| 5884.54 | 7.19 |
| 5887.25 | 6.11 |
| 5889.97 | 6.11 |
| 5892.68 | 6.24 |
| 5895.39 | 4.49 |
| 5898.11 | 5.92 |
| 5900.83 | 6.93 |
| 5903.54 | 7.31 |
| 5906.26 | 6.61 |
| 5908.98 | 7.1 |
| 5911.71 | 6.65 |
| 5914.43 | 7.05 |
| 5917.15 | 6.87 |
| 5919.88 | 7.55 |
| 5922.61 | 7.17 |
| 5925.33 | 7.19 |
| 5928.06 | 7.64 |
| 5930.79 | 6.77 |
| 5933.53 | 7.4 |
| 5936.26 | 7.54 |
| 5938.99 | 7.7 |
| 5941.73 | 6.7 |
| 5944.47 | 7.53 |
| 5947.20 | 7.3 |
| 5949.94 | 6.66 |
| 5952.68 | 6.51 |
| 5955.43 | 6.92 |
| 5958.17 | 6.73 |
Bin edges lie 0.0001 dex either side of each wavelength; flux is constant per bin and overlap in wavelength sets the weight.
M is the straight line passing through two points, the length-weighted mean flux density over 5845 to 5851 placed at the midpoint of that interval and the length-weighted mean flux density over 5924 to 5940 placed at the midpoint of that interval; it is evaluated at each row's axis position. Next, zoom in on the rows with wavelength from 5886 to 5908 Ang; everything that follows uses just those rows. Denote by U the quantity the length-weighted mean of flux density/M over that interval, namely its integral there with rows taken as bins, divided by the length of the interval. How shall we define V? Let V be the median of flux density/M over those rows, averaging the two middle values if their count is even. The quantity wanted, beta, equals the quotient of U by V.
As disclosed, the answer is 1.01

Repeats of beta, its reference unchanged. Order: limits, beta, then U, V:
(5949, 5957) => 1.00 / 0.91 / 0.90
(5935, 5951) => 0.98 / 0.98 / 1.00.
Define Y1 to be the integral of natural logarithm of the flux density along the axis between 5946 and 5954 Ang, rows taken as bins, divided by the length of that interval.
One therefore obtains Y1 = 1.92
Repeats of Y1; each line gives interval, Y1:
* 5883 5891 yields 1.87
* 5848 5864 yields 1.94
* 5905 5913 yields 1.91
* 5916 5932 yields 1.97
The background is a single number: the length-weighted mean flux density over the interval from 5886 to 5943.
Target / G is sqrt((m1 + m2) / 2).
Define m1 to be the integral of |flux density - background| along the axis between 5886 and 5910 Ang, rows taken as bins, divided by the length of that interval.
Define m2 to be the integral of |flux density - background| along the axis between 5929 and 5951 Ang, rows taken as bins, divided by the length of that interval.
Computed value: 0.768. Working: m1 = 0.71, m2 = 0.48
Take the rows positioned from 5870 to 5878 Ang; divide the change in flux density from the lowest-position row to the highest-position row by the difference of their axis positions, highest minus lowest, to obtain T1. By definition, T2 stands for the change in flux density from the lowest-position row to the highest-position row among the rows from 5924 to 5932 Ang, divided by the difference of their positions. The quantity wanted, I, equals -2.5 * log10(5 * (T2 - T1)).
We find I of 1.4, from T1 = -0.13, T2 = -0.08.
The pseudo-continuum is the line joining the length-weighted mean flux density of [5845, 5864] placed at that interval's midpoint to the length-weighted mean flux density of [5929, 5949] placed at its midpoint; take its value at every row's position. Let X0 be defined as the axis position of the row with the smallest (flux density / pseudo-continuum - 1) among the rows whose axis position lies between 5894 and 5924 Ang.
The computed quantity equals 5895.39 Ang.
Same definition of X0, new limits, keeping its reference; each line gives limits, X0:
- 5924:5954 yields 5952.68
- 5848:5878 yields 5873.71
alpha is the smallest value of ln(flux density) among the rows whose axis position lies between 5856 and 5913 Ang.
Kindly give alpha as 1.50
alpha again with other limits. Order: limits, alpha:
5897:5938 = 1.78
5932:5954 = 1.87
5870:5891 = 1.80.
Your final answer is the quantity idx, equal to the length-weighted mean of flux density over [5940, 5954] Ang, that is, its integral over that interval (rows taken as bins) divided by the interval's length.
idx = 7.0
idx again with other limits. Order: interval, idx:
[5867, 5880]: 7.0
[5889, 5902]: 5.9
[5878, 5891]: 6.8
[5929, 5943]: 7.2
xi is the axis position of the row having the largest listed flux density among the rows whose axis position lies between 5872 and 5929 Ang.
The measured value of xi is 5928.06 Ang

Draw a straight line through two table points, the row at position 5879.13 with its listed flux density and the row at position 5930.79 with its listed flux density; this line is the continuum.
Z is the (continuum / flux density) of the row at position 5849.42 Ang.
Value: 1.12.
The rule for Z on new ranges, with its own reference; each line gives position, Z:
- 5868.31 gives 1.00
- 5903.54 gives 0.98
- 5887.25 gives 1.22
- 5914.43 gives 1.00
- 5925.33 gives 0.95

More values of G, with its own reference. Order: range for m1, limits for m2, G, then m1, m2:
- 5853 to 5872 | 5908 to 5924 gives 0.586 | 0.38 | 0.31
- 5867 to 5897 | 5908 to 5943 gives 0.753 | 0.72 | 0.42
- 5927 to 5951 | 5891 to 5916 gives 0.738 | 0.50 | 0.58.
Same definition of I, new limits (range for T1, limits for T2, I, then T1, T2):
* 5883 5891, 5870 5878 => 1.2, -0.20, -0.13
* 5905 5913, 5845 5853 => 3.9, 0.01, 0.01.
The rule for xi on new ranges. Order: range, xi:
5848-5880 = 5868.31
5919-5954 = 5938.99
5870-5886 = 5879.13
